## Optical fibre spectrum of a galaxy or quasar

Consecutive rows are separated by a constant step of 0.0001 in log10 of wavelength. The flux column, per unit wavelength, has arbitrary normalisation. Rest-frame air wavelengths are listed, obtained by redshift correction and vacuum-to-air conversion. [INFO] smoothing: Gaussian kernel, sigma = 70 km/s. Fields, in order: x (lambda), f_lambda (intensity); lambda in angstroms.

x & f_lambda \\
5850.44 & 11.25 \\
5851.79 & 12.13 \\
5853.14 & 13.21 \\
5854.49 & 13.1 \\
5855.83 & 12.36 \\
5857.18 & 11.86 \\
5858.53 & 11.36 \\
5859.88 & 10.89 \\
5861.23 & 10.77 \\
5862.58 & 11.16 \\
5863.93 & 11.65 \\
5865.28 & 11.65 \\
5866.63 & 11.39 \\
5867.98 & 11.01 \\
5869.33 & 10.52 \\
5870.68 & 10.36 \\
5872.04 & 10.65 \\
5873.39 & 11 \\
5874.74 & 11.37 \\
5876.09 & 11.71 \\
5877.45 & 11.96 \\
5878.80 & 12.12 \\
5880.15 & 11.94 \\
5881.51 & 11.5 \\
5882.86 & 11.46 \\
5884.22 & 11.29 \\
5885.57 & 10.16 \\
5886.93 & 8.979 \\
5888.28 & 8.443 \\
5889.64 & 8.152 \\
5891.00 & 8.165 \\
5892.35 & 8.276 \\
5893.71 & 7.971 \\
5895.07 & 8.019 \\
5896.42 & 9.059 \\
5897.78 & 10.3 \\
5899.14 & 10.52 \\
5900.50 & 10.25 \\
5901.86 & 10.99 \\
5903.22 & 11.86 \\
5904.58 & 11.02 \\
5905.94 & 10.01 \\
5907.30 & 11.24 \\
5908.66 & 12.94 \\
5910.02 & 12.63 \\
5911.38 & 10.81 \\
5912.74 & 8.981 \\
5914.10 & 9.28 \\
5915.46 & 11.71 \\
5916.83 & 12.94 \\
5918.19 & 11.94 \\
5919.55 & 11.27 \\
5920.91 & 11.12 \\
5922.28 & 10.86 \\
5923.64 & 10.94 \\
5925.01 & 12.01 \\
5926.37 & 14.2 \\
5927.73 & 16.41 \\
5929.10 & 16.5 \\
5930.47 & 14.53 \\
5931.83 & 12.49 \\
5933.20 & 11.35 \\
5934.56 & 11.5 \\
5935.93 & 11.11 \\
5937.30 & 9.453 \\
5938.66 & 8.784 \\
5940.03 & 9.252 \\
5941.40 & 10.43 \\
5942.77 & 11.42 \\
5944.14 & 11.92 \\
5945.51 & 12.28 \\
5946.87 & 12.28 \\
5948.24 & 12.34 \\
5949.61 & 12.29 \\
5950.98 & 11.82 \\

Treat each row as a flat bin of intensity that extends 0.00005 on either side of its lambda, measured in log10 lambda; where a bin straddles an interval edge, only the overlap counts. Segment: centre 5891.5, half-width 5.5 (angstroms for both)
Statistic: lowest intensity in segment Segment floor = 7.971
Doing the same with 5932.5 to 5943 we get 8.784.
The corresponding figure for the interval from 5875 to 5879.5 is 11.71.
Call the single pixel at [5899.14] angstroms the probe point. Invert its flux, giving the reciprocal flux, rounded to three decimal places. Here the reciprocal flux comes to 0.095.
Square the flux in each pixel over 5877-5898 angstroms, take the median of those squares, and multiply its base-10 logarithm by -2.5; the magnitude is -4.92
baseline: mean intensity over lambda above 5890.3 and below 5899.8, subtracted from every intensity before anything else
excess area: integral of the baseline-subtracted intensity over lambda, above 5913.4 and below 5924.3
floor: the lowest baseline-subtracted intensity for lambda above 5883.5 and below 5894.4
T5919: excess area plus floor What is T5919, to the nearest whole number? 25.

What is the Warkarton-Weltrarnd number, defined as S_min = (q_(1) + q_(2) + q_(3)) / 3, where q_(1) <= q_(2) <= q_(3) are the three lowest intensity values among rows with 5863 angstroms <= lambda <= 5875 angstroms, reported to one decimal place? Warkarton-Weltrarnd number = 10.5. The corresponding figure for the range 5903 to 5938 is 9.2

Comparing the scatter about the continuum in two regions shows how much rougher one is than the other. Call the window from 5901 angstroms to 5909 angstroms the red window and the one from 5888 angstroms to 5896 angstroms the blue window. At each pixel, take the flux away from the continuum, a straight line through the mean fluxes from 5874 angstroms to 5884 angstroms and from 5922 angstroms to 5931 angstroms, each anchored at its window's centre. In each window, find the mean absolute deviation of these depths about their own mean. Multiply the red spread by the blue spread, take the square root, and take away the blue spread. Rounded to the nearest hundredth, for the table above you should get 0.17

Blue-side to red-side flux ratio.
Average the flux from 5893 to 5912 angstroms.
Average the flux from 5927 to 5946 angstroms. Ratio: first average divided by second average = 0.88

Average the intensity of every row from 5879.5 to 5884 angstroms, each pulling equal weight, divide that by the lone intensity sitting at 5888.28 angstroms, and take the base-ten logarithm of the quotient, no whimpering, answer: 0.14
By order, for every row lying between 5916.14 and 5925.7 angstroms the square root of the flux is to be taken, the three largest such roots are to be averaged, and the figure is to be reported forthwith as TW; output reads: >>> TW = 3.51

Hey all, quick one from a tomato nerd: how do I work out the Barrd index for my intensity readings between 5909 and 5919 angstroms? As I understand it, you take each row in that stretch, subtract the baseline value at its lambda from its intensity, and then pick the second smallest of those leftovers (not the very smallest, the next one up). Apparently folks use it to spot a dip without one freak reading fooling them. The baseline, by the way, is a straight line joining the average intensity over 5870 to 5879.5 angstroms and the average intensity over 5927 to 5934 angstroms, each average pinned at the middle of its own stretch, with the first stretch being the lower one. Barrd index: -4.1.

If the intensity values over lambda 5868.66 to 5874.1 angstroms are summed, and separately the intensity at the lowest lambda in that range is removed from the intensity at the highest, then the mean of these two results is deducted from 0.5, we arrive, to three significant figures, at -21.0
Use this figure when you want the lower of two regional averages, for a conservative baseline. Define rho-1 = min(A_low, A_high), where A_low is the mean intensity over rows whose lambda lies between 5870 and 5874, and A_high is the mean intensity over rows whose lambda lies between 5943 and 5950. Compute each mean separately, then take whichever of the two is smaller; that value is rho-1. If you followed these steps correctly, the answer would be 10.7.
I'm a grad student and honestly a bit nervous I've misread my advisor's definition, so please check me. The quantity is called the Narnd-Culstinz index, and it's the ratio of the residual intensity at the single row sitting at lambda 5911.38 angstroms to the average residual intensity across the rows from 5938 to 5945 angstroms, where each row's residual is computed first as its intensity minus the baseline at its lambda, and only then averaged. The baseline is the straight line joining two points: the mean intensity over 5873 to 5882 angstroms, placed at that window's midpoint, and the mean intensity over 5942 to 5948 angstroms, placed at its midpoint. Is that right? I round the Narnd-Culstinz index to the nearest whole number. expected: 1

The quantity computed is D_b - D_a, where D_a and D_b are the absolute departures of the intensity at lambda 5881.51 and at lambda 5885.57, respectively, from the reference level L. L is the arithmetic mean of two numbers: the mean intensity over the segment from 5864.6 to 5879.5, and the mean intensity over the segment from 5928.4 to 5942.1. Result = 1.1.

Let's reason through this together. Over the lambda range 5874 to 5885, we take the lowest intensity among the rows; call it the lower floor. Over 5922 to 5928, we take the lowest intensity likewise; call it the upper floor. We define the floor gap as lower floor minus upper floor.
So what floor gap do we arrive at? 0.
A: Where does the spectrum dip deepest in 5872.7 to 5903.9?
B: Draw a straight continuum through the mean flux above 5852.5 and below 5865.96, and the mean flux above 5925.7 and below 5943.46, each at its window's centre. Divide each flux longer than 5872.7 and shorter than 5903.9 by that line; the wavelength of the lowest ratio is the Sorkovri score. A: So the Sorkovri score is 5893.71 angstroms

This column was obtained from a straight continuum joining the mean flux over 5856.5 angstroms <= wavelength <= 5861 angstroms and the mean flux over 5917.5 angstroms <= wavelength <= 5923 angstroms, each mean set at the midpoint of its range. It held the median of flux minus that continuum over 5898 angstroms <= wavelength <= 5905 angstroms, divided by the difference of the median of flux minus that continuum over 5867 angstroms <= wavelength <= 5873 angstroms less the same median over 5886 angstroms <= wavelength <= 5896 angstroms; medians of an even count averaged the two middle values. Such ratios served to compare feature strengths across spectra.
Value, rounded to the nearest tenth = -0.1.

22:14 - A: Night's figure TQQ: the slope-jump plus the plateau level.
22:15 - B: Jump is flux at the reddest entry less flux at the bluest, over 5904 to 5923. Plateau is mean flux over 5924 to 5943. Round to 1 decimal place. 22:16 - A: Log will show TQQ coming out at 11.9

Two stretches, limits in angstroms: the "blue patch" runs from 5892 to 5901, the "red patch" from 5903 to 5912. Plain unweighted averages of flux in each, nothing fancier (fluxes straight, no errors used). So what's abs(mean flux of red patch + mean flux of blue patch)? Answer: 20.7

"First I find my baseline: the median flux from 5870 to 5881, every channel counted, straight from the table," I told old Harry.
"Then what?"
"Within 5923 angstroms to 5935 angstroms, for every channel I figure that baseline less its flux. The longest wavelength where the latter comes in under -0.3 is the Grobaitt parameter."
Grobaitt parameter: 5931.83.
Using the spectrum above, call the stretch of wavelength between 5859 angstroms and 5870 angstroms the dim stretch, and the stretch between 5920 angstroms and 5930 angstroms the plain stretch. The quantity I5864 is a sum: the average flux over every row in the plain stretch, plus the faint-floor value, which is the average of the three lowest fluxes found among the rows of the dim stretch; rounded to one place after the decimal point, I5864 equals 23.9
